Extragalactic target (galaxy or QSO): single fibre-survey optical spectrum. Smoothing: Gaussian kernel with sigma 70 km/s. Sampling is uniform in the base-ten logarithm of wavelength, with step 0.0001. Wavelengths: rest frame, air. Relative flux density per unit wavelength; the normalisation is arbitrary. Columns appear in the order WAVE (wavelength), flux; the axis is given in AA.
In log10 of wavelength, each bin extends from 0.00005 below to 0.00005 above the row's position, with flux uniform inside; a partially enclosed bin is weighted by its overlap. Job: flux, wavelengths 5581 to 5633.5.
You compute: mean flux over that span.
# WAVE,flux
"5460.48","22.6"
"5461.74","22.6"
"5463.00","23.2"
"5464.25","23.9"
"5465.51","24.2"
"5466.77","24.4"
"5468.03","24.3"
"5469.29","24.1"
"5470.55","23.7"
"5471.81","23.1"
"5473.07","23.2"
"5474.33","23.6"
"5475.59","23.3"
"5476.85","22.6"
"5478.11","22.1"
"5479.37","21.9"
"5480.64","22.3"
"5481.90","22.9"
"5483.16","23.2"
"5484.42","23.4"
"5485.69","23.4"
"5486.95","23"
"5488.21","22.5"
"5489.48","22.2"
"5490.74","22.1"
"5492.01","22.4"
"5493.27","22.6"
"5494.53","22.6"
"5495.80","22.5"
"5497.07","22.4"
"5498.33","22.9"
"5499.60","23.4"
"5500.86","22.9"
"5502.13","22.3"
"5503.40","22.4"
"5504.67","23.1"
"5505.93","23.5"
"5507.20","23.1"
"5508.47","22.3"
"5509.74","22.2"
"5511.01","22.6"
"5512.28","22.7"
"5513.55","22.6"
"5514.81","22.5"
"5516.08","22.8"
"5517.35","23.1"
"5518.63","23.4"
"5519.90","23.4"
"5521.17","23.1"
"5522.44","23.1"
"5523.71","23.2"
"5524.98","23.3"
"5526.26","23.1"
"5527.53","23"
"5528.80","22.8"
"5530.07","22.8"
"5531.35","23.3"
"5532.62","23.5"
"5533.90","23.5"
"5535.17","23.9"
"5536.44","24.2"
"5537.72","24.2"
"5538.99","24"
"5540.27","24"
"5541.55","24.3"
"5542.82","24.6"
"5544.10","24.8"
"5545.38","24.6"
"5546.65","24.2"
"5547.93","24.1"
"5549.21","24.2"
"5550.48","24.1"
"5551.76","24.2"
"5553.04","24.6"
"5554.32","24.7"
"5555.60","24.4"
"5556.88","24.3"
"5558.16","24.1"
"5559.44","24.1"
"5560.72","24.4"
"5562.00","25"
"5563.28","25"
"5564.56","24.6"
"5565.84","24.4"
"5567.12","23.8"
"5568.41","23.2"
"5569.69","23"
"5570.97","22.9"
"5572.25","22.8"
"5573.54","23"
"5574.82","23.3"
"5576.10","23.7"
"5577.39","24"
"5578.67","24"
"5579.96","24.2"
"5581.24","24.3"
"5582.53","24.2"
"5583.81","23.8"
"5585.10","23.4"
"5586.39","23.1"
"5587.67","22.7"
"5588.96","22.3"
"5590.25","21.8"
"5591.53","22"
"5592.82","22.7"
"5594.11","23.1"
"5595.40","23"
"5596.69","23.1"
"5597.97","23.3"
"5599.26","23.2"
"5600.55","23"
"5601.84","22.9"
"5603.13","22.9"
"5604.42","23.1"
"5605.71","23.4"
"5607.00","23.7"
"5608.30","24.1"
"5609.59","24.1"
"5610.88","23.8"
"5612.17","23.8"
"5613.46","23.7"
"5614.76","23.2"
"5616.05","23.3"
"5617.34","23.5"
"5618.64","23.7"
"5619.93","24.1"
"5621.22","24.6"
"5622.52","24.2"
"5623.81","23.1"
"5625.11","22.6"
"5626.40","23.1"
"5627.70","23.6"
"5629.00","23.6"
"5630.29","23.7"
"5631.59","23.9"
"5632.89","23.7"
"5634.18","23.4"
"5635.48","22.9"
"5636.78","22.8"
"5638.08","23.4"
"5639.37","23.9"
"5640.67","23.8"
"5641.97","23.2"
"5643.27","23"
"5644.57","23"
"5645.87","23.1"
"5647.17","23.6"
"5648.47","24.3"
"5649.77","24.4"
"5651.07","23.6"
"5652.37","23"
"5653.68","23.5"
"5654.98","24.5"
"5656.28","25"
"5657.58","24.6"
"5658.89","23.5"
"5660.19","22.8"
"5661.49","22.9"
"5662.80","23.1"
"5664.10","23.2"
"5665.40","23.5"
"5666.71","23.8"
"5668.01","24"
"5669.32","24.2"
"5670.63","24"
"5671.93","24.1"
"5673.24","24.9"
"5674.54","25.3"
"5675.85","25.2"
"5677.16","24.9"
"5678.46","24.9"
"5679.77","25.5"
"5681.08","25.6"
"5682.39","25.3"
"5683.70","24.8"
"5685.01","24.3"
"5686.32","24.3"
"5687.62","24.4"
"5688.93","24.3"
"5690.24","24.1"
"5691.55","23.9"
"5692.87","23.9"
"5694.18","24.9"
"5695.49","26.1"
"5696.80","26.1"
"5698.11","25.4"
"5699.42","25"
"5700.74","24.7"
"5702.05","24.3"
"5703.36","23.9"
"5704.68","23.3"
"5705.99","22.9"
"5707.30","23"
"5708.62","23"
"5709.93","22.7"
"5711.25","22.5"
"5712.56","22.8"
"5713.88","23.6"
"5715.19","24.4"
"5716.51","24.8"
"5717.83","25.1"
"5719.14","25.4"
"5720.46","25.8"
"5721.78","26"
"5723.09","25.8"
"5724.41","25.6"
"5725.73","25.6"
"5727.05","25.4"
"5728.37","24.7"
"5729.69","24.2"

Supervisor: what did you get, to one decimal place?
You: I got 23.4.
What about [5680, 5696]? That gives 24.7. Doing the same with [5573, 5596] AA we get 23.3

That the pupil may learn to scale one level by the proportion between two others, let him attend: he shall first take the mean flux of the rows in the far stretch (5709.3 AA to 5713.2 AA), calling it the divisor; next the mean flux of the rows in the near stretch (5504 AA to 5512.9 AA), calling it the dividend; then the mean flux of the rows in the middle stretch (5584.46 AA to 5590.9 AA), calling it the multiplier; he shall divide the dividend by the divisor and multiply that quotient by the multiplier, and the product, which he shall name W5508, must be 22.8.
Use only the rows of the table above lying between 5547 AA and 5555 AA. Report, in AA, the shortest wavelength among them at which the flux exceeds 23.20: 5547.93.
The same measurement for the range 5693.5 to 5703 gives 5694.18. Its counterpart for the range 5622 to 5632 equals 5622.52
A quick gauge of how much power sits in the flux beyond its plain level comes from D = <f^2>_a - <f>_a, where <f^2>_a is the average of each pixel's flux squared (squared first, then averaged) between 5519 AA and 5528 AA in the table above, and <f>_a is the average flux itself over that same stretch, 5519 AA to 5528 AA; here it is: 514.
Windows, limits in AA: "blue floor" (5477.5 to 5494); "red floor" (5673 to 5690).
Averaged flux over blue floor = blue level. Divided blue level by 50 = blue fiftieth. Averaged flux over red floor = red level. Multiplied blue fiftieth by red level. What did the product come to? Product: 11.3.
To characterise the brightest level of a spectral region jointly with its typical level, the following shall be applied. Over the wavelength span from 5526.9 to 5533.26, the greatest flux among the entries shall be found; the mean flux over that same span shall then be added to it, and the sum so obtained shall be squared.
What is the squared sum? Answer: 2170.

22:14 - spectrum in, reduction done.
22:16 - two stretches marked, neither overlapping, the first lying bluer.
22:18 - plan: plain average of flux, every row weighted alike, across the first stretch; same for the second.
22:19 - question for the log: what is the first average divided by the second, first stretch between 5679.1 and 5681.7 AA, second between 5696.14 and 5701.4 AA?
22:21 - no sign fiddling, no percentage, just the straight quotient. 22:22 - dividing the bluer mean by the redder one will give 1.01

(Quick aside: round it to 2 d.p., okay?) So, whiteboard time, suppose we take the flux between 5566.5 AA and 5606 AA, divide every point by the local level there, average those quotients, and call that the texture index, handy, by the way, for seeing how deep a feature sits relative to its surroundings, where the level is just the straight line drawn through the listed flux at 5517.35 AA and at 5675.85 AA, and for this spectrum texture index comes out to 0.97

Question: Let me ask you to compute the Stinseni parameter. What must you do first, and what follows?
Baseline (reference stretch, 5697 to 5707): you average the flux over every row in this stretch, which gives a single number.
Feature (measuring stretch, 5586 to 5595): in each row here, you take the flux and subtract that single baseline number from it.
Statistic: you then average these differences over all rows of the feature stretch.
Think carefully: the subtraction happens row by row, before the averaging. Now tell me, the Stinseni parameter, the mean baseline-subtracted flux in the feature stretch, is -1.7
